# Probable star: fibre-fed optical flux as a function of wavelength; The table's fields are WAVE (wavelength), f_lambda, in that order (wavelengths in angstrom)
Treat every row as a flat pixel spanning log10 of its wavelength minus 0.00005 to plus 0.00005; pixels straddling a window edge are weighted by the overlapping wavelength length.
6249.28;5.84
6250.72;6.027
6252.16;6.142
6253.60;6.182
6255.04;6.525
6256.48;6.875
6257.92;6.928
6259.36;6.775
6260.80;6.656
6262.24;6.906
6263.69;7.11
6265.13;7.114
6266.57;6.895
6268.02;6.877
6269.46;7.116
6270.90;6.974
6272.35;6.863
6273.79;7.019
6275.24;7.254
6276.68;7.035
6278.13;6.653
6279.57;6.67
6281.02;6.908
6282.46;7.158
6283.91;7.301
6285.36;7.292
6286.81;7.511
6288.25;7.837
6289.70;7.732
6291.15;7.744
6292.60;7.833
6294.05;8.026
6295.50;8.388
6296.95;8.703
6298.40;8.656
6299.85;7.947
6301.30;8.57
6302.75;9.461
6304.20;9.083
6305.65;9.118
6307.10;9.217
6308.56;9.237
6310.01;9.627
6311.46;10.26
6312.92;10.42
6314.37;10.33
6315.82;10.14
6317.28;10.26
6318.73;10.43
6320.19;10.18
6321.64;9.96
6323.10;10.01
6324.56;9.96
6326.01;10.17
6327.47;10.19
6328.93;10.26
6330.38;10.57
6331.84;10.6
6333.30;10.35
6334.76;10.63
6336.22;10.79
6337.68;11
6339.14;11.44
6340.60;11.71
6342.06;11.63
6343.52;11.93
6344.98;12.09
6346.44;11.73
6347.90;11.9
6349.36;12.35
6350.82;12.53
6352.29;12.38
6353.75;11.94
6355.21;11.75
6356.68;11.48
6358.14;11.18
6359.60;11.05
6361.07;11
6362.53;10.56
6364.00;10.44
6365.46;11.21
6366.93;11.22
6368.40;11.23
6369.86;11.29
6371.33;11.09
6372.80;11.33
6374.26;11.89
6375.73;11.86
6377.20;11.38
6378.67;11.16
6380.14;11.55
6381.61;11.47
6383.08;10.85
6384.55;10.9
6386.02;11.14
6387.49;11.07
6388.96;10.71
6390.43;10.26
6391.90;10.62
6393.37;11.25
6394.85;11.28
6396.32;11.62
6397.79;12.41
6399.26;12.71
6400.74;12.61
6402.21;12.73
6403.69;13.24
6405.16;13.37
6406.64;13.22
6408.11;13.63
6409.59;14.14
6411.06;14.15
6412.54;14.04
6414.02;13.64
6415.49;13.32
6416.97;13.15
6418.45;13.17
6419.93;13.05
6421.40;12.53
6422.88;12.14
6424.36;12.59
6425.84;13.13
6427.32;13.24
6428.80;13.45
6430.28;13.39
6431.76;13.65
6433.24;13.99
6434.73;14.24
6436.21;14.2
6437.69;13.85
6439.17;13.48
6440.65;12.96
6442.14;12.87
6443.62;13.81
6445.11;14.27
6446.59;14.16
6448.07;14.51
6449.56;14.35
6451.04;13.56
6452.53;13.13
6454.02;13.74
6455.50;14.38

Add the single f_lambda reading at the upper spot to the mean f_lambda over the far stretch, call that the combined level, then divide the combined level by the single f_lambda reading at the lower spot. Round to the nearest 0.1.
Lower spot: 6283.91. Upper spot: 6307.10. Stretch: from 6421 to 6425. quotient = 3.0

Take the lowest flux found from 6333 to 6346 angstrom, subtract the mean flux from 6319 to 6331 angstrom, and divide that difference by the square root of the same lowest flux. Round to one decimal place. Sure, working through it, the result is 0.1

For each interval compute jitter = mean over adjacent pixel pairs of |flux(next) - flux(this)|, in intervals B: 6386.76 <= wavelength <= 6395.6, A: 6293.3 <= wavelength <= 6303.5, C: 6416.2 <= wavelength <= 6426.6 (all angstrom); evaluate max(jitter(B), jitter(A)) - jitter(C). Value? 0.2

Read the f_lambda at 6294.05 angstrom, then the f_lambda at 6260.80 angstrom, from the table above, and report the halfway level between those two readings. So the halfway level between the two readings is 7.3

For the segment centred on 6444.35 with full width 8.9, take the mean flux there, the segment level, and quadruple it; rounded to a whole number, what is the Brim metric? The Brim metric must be 55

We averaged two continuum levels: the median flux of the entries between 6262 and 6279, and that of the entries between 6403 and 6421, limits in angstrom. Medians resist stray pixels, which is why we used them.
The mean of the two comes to 10.2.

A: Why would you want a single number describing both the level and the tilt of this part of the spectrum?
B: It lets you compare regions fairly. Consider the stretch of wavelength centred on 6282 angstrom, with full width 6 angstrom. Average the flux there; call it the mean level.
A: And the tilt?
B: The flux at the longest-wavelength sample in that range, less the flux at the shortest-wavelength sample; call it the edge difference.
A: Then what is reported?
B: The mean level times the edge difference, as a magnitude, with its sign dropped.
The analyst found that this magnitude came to 4.4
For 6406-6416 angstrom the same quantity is 1.4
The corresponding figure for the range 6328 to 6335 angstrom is 3.9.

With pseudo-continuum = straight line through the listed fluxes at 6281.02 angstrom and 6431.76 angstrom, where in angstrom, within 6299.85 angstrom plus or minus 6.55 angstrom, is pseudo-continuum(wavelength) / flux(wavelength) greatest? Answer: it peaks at 6299.85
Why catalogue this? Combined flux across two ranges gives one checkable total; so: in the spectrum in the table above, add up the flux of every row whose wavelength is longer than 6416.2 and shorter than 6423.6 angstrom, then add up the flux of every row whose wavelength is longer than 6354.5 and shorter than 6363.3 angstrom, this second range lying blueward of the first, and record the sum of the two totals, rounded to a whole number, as 131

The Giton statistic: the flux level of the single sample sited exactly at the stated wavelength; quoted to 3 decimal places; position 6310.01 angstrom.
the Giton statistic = 9.627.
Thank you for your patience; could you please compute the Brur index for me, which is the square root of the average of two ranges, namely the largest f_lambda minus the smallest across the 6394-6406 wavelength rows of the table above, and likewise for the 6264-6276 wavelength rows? 1.11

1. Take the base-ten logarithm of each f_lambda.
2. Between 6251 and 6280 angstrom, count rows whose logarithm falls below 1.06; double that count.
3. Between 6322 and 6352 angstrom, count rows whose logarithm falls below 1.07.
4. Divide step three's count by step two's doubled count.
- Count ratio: 0.4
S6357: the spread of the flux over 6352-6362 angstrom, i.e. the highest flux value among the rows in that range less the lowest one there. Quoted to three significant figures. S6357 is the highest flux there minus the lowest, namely 1.38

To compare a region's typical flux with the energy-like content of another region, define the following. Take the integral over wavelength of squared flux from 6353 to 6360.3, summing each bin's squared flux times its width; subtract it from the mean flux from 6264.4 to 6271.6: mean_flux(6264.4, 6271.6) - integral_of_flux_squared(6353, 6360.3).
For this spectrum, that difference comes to -958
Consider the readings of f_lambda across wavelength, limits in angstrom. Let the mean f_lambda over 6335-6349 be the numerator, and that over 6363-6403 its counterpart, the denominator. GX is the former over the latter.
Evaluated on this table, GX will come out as 1.02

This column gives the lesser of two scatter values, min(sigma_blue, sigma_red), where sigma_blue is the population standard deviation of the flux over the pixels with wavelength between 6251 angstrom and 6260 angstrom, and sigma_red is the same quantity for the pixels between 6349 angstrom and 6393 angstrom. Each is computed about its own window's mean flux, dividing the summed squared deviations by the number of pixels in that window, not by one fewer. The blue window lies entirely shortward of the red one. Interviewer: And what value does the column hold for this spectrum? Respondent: 0.32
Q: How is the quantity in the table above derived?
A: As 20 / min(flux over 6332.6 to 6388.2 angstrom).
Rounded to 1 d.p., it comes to 1.9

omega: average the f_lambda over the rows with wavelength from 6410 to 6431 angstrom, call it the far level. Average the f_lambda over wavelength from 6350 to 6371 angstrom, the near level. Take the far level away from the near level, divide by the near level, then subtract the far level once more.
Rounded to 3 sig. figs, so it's -13.4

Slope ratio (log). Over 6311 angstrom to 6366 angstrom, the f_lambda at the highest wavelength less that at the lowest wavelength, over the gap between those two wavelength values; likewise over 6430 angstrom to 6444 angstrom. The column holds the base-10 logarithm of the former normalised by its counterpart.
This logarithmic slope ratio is -0.25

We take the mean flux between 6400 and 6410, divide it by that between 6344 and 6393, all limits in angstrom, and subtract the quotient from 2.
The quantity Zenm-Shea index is 0.83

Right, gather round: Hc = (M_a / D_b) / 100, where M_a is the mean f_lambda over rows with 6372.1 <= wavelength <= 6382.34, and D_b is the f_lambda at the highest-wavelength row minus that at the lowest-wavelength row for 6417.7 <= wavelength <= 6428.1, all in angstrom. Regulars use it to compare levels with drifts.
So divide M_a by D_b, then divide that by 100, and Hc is 1.6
